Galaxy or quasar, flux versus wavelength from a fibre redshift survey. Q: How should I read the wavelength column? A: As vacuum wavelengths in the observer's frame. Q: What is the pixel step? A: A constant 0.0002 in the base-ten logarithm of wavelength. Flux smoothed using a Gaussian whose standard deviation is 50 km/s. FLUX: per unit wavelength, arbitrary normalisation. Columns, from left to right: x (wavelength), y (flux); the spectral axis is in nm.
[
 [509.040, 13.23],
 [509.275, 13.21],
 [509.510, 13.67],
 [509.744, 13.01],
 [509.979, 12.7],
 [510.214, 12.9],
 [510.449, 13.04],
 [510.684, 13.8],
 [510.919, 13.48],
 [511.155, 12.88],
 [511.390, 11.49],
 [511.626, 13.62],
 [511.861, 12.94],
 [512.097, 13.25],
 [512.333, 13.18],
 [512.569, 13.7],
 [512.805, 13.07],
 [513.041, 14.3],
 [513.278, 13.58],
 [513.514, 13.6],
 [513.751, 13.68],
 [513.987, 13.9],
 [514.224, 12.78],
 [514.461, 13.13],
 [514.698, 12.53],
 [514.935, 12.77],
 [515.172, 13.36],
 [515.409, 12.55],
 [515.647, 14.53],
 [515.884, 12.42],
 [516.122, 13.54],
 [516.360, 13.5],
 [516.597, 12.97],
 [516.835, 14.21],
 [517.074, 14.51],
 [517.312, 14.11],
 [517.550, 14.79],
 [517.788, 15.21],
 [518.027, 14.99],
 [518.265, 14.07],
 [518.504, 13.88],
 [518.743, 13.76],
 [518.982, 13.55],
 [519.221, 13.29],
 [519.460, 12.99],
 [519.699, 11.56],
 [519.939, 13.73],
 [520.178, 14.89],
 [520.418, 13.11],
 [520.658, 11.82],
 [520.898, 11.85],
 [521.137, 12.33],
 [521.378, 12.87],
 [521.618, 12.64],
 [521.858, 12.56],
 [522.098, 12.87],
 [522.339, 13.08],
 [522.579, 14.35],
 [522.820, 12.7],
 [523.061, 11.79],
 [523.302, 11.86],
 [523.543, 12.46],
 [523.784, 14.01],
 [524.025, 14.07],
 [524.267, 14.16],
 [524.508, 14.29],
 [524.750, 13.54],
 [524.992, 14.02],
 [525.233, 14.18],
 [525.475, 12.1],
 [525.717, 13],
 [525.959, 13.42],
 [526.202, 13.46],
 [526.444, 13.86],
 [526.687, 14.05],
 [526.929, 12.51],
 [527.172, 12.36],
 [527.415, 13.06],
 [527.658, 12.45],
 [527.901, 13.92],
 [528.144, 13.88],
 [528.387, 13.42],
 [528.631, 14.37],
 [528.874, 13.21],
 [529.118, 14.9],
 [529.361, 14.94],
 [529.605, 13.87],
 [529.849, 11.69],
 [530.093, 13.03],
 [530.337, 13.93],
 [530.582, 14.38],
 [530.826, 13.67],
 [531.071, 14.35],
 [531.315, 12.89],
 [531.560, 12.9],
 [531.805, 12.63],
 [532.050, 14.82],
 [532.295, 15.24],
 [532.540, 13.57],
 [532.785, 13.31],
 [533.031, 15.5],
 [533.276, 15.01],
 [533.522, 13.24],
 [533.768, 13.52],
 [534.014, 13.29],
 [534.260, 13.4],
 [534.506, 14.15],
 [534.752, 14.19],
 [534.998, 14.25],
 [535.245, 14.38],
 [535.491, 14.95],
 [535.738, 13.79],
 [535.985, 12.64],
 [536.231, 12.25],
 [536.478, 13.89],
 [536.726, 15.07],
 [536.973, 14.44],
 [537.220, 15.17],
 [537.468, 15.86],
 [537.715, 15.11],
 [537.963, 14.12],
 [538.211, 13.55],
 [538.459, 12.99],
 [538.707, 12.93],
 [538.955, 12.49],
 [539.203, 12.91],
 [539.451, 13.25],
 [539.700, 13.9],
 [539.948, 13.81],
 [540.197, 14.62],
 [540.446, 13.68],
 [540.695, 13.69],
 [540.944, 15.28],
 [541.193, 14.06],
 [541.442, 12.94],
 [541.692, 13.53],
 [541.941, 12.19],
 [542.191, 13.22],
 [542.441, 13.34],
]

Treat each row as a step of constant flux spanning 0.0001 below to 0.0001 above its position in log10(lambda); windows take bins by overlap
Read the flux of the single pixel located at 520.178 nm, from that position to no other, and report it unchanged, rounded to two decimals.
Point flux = 14.89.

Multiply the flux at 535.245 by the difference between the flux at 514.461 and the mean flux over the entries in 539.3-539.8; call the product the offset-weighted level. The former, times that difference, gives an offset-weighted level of -6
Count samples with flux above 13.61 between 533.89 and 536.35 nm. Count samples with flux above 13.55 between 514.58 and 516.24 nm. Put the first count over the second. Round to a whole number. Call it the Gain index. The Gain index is 6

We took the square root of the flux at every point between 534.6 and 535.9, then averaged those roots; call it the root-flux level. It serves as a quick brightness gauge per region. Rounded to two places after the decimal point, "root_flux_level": 3.78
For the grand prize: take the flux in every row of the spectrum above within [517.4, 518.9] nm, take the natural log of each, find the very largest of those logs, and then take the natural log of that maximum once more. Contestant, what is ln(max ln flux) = 1.001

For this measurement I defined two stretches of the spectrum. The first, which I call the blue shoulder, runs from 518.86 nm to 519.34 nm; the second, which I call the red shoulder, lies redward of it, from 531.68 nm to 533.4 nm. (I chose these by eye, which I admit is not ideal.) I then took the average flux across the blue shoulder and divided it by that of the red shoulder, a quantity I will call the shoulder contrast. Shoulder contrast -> 0.94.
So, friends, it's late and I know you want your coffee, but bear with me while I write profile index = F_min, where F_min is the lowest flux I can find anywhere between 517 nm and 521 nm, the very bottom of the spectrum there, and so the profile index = 11.56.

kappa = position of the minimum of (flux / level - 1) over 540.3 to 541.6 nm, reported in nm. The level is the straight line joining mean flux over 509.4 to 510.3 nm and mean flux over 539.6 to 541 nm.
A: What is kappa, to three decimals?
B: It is 541.442 nm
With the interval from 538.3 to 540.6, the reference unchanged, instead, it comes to 538.955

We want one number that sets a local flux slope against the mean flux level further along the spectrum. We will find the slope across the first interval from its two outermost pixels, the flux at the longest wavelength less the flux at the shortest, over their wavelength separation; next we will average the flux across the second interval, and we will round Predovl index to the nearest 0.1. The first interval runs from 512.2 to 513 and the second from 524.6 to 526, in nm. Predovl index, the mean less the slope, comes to 13.6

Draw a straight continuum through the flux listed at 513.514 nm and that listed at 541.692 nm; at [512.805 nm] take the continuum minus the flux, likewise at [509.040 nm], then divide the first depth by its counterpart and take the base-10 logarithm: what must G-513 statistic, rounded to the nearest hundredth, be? 0.14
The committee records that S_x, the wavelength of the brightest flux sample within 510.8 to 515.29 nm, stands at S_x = 513.041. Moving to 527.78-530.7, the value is 529.361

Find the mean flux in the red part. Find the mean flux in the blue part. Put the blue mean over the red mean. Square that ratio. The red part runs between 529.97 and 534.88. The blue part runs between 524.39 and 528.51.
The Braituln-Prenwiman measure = 0.93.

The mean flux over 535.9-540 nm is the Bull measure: 13.8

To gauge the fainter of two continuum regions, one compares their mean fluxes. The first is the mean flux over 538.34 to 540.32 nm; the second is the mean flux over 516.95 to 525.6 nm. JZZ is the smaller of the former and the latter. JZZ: 13.4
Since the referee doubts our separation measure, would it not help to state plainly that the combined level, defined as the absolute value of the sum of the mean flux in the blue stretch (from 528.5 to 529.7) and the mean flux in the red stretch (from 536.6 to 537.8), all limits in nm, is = 29.4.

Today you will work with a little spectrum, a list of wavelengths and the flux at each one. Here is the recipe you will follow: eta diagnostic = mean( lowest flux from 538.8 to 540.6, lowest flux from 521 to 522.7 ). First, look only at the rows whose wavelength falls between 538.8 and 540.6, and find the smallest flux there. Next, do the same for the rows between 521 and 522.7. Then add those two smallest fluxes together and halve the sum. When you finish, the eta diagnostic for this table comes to 12.4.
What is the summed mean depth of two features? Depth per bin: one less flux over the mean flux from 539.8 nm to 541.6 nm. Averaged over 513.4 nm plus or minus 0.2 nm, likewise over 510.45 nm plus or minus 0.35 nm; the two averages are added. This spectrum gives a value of 0.08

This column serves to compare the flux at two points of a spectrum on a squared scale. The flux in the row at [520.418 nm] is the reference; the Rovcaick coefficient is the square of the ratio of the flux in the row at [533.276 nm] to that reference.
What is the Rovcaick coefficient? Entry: 1.31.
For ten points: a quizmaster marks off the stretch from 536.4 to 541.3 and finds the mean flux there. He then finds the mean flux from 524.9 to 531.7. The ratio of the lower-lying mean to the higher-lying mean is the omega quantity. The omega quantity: 0.96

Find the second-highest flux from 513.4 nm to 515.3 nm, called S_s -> 13.68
